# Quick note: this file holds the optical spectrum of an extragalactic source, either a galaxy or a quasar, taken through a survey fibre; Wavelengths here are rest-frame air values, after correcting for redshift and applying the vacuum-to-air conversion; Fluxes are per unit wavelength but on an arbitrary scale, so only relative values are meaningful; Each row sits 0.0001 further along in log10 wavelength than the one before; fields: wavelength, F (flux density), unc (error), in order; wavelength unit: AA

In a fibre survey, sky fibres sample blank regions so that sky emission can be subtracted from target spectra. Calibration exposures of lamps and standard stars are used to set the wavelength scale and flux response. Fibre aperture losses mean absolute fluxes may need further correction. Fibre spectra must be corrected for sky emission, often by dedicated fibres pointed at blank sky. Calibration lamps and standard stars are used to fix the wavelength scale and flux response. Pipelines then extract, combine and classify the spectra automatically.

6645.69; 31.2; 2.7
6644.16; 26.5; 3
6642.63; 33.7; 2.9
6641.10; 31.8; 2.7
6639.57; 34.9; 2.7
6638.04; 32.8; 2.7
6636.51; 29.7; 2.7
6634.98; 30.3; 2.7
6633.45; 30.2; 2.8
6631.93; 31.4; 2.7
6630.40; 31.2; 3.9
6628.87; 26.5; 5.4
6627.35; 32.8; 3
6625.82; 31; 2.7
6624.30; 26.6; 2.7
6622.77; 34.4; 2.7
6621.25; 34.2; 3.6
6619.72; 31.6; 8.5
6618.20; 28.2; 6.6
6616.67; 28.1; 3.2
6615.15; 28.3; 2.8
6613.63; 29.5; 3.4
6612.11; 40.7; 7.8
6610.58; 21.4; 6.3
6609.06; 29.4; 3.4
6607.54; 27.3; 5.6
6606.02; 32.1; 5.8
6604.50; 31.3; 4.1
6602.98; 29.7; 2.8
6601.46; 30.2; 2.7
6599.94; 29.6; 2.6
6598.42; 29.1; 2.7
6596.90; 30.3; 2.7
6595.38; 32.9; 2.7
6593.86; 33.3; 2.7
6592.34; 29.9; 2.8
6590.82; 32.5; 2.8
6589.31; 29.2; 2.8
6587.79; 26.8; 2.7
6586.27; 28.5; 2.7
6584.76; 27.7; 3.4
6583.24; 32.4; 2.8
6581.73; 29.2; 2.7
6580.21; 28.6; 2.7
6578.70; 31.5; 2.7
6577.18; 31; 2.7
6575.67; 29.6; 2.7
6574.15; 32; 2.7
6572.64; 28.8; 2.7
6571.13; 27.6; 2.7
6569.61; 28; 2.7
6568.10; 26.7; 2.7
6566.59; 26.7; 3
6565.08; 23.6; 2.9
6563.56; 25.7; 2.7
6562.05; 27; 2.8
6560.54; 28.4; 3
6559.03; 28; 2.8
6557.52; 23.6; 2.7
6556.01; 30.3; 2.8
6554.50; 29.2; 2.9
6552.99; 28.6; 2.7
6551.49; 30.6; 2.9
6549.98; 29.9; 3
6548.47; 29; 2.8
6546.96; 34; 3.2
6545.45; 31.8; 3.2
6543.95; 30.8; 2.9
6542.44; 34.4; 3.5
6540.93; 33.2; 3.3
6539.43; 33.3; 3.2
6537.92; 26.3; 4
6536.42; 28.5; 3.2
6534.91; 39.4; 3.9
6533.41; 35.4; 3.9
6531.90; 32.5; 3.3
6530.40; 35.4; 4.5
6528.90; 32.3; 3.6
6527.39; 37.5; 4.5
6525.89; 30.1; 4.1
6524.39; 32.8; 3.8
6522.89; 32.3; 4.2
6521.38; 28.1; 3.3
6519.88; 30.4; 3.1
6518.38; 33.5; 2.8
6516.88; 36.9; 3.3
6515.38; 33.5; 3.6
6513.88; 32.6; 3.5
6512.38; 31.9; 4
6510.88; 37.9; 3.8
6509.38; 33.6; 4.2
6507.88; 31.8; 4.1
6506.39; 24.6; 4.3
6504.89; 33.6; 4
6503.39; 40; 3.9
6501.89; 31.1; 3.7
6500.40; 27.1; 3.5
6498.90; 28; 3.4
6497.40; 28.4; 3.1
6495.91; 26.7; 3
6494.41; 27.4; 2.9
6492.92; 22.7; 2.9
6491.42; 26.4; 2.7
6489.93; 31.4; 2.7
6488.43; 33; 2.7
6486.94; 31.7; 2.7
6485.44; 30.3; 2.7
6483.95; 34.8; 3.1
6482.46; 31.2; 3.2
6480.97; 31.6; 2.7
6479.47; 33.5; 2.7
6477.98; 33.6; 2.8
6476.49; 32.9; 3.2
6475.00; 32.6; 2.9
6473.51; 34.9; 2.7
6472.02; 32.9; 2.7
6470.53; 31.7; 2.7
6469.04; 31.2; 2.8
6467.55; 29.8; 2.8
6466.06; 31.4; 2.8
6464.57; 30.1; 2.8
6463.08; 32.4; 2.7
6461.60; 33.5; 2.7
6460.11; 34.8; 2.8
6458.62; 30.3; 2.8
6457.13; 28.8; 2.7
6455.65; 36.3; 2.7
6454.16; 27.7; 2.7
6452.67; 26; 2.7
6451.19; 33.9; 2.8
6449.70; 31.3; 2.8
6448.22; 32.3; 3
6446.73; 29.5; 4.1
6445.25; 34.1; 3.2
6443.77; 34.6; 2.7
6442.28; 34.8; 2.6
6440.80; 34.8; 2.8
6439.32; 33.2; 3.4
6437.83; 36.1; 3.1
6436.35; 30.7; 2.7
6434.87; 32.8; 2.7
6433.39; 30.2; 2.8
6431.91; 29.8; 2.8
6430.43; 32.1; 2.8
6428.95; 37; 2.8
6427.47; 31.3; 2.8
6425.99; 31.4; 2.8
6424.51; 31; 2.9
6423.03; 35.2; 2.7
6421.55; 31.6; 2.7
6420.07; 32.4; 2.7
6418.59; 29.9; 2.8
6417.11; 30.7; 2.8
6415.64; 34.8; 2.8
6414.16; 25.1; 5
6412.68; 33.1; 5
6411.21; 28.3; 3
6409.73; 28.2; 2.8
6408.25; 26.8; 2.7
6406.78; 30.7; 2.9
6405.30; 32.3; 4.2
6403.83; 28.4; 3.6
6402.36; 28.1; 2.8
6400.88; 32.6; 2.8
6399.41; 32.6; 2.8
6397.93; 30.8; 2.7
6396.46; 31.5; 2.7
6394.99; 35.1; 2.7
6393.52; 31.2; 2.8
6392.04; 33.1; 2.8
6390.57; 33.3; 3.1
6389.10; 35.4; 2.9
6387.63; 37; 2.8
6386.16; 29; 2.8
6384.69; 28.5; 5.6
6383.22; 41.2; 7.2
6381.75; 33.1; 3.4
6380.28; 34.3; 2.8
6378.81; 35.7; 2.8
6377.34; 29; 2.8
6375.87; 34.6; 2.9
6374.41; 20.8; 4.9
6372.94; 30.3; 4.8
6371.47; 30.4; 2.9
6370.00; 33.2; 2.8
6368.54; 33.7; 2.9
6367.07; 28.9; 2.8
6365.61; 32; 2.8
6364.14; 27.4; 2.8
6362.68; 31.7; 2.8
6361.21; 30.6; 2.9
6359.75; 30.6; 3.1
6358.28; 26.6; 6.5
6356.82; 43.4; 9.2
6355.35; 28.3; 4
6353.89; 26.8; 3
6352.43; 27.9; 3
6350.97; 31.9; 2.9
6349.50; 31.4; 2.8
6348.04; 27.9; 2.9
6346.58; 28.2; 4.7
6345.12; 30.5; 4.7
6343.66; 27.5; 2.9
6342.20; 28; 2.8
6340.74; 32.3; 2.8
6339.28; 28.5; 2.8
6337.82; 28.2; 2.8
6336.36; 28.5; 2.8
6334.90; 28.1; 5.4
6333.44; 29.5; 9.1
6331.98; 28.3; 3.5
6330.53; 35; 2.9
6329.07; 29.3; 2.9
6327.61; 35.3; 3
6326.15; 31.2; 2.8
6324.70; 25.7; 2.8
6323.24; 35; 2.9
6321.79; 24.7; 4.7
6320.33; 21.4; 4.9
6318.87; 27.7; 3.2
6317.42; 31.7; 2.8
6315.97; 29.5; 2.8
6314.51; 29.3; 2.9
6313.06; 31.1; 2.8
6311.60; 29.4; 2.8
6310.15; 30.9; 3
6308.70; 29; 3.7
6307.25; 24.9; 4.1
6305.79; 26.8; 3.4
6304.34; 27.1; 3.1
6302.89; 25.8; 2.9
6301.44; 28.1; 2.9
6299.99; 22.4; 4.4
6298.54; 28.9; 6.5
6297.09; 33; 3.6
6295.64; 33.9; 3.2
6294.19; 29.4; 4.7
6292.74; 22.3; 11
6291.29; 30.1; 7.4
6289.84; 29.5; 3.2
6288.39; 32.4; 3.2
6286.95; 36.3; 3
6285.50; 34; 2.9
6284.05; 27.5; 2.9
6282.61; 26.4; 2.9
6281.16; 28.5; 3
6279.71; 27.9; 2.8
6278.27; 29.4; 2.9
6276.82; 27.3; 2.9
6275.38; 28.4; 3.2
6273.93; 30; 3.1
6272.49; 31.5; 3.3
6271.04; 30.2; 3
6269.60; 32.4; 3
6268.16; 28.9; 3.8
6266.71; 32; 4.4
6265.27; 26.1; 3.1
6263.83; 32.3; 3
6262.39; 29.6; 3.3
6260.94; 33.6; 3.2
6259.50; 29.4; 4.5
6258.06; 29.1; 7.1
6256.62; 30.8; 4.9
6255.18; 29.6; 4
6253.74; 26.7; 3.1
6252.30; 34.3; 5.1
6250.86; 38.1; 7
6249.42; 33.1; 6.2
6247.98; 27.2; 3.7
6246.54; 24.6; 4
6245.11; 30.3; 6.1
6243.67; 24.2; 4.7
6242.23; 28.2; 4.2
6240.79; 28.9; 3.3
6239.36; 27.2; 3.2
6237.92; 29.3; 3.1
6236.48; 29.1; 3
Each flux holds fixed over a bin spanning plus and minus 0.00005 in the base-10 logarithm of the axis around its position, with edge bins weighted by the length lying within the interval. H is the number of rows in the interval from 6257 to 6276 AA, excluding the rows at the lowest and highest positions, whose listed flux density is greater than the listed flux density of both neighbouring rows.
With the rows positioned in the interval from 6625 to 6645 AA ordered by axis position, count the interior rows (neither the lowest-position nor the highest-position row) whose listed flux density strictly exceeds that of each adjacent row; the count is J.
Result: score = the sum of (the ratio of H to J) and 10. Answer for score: 11.0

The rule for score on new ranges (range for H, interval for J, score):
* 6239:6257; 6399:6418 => 11.0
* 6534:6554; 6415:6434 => 11.0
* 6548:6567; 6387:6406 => 13.0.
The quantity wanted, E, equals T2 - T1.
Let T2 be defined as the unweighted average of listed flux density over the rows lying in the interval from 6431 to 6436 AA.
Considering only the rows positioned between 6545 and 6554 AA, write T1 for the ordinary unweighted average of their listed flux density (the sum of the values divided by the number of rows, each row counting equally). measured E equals 0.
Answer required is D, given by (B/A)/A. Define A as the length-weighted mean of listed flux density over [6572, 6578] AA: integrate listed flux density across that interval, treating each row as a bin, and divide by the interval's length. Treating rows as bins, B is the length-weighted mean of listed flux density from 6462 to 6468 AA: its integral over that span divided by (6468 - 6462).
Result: 0.034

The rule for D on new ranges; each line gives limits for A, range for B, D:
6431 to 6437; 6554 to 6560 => 0.029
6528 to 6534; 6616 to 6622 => 0.027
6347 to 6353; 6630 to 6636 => 0.035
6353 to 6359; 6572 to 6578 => 0.031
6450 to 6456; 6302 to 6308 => 0.028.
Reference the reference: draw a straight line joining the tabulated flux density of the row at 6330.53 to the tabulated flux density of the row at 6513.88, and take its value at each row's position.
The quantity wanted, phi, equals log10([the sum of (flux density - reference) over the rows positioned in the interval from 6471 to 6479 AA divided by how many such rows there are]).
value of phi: -0.57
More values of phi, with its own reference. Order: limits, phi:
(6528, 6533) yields 0.01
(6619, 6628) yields -0.22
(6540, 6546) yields -0.48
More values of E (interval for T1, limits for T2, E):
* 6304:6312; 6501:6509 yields 4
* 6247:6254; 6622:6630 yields -2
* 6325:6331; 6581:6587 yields -3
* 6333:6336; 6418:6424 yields 3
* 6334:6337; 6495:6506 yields 2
